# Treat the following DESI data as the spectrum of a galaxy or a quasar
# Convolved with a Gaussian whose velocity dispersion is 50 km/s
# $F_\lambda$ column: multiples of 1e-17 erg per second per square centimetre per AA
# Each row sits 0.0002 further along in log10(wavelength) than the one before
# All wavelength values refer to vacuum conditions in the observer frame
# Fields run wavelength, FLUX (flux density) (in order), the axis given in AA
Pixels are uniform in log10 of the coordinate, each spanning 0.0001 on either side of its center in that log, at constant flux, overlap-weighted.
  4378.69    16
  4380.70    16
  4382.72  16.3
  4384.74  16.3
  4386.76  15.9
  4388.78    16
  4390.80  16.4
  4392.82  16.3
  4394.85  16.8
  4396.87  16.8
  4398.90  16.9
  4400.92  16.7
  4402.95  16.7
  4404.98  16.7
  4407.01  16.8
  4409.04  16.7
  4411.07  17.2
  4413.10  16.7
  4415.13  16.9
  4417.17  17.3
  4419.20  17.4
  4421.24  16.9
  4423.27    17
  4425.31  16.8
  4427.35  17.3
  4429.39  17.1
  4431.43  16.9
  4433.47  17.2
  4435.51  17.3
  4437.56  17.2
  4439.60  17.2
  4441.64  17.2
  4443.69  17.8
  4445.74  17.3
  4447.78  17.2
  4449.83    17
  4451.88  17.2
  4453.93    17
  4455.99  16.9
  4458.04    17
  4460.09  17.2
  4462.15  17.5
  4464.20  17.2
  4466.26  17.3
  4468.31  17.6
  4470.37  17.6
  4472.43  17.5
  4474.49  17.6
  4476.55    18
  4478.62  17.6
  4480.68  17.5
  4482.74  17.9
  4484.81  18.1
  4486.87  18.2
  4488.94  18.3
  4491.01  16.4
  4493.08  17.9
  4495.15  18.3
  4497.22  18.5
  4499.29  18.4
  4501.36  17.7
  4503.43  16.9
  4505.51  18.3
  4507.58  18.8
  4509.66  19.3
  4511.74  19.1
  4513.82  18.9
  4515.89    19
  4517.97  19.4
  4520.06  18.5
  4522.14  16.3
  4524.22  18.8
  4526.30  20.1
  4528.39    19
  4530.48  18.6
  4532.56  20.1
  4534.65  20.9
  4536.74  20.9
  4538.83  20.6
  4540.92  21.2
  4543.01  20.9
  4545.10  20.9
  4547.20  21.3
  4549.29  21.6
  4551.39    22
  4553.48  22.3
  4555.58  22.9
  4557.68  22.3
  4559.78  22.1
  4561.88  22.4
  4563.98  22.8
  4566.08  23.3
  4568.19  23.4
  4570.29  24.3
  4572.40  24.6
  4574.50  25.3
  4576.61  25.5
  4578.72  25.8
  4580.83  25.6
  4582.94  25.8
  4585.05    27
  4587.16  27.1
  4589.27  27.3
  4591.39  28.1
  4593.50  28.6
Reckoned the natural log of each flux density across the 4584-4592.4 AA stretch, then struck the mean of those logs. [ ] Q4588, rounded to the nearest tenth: 3.3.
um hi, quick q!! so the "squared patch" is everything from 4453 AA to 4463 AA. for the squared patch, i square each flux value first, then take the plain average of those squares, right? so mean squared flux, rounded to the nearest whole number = 293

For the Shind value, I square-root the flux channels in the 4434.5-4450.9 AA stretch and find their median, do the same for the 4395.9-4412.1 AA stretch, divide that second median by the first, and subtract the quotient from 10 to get 9.01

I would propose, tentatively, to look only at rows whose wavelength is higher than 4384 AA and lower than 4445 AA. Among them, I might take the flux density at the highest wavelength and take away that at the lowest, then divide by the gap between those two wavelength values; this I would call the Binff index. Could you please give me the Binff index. 0.025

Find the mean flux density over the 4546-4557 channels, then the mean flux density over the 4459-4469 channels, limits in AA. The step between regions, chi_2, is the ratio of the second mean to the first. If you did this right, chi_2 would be 0.79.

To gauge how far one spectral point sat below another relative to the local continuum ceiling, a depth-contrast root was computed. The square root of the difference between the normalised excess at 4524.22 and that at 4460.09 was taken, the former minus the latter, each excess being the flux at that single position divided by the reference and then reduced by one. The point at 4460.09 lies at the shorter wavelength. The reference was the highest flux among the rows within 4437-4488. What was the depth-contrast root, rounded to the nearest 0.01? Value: 0.30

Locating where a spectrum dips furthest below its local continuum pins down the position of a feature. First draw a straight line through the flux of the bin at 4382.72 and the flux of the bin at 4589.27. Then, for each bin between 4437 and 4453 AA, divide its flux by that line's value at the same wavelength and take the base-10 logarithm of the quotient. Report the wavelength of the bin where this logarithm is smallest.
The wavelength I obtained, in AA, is 4449.83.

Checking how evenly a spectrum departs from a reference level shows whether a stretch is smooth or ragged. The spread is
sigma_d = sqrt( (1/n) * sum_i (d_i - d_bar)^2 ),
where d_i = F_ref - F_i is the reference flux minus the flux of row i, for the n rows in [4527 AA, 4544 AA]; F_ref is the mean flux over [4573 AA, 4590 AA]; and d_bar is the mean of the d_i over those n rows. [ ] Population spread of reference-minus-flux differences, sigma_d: 0.9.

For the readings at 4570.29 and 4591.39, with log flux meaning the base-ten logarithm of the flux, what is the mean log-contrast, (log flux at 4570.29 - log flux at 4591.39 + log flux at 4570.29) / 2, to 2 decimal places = 0.66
